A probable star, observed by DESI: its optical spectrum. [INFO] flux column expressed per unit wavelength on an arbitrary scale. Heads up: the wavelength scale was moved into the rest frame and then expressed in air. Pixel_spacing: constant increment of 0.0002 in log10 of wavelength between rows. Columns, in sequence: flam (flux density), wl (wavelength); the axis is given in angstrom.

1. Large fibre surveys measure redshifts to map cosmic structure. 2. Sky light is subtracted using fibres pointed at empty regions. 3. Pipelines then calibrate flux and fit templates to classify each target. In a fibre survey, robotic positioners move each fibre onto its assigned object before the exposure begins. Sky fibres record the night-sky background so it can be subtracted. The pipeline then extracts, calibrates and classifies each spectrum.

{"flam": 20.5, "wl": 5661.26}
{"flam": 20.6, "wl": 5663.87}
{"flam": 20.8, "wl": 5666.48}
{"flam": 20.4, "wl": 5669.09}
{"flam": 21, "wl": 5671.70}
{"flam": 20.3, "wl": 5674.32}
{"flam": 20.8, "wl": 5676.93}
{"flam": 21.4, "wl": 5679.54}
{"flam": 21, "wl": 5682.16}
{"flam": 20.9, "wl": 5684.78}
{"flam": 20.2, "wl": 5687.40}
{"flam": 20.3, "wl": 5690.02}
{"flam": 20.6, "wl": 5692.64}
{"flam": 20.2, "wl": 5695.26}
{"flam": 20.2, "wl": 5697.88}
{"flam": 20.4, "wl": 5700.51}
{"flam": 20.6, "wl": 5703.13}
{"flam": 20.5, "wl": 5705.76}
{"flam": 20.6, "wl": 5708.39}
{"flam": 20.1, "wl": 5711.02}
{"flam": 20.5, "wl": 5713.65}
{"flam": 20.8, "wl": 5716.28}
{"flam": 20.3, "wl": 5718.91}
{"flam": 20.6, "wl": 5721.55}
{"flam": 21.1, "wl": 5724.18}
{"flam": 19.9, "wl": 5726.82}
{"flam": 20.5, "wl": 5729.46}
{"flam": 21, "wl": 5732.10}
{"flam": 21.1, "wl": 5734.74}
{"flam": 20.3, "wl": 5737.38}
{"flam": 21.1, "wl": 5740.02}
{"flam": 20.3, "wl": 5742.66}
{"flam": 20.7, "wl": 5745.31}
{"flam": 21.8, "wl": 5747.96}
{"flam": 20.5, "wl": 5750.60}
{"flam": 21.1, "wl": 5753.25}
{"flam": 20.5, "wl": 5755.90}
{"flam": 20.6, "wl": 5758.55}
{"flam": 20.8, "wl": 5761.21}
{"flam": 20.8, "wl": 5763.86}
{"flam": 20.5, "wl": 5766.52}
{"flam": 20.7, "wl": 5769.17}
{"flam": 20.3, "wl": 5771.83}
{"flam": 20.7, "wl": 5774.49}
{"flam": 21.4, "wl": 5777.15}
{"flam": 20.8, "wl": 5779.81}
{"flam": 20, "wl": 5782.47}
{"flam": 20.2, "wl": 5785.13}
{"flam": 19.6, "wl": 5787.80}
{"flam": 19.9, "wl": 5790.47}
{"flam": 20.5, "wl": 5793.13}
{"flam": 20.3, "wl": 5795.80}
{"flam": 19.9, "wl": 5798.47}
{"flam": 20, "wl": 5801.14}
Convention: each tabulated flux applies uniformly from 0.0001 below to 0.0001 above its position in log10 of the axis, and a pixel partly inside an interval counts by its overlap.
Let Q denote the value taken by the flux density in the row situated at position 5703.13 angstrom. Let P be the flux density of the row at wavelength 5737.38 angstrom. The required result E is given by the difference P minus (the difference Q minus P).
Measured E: 20.00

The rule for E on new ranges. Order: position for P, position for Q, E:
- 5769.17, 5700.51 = 21.00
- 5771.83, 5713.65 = 20.10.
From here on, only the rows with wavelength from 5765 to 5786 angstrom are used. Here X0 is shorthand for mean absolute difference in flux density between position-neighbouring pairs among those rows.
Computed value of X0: 0.47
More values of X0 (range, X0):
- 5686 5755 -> 0.48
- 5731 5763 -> 0.62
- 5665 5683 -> 0.53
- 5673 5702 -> 0.33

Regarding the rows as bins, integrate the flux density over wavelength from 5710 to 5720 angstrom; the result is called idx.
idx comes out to 204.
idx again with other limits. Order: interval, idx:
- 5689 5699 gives 203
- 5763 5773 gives 206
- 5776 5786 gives 206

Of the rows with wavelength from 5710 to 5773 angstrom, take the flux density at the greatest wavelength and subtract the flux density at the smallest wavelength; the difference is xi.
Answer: 0.20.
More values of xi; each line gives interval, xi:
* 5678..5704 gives -0.80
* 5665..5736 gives 0.30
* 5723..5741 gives 0.00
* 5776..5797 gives -1.10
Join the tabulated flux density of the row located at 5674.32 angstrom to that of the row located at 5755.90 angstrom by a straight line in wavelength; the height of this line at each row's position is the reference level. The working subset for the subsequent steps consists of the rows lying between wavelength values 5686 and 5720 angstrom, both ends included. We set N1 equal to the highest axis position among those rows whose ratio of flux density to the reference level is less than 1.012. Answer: 5718.91 angstrom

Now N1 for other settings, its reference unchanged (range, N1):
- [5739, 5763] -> 5758.55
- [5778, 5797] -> 5795.80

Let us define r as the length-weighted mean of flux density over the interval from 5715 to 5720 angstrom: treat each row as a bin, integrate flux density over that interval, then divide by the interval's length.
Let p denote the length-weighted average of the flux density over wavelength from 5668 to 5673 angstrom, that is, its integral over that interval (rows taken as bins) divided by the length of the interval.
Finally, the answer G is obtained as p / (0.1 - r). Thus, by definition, -1.01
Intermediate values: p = 20.7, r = 20.6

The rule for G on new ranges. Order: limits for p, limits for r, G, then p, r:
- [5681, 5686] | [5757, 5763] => -1.02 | 20.9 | 20.7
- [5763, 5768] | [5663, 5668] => -1.00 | 20.6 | 20.7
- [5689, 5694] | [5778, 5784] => -1.00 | 20.5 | 20.5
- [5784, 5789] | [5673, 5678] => -0.97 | 19.9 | 20.5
